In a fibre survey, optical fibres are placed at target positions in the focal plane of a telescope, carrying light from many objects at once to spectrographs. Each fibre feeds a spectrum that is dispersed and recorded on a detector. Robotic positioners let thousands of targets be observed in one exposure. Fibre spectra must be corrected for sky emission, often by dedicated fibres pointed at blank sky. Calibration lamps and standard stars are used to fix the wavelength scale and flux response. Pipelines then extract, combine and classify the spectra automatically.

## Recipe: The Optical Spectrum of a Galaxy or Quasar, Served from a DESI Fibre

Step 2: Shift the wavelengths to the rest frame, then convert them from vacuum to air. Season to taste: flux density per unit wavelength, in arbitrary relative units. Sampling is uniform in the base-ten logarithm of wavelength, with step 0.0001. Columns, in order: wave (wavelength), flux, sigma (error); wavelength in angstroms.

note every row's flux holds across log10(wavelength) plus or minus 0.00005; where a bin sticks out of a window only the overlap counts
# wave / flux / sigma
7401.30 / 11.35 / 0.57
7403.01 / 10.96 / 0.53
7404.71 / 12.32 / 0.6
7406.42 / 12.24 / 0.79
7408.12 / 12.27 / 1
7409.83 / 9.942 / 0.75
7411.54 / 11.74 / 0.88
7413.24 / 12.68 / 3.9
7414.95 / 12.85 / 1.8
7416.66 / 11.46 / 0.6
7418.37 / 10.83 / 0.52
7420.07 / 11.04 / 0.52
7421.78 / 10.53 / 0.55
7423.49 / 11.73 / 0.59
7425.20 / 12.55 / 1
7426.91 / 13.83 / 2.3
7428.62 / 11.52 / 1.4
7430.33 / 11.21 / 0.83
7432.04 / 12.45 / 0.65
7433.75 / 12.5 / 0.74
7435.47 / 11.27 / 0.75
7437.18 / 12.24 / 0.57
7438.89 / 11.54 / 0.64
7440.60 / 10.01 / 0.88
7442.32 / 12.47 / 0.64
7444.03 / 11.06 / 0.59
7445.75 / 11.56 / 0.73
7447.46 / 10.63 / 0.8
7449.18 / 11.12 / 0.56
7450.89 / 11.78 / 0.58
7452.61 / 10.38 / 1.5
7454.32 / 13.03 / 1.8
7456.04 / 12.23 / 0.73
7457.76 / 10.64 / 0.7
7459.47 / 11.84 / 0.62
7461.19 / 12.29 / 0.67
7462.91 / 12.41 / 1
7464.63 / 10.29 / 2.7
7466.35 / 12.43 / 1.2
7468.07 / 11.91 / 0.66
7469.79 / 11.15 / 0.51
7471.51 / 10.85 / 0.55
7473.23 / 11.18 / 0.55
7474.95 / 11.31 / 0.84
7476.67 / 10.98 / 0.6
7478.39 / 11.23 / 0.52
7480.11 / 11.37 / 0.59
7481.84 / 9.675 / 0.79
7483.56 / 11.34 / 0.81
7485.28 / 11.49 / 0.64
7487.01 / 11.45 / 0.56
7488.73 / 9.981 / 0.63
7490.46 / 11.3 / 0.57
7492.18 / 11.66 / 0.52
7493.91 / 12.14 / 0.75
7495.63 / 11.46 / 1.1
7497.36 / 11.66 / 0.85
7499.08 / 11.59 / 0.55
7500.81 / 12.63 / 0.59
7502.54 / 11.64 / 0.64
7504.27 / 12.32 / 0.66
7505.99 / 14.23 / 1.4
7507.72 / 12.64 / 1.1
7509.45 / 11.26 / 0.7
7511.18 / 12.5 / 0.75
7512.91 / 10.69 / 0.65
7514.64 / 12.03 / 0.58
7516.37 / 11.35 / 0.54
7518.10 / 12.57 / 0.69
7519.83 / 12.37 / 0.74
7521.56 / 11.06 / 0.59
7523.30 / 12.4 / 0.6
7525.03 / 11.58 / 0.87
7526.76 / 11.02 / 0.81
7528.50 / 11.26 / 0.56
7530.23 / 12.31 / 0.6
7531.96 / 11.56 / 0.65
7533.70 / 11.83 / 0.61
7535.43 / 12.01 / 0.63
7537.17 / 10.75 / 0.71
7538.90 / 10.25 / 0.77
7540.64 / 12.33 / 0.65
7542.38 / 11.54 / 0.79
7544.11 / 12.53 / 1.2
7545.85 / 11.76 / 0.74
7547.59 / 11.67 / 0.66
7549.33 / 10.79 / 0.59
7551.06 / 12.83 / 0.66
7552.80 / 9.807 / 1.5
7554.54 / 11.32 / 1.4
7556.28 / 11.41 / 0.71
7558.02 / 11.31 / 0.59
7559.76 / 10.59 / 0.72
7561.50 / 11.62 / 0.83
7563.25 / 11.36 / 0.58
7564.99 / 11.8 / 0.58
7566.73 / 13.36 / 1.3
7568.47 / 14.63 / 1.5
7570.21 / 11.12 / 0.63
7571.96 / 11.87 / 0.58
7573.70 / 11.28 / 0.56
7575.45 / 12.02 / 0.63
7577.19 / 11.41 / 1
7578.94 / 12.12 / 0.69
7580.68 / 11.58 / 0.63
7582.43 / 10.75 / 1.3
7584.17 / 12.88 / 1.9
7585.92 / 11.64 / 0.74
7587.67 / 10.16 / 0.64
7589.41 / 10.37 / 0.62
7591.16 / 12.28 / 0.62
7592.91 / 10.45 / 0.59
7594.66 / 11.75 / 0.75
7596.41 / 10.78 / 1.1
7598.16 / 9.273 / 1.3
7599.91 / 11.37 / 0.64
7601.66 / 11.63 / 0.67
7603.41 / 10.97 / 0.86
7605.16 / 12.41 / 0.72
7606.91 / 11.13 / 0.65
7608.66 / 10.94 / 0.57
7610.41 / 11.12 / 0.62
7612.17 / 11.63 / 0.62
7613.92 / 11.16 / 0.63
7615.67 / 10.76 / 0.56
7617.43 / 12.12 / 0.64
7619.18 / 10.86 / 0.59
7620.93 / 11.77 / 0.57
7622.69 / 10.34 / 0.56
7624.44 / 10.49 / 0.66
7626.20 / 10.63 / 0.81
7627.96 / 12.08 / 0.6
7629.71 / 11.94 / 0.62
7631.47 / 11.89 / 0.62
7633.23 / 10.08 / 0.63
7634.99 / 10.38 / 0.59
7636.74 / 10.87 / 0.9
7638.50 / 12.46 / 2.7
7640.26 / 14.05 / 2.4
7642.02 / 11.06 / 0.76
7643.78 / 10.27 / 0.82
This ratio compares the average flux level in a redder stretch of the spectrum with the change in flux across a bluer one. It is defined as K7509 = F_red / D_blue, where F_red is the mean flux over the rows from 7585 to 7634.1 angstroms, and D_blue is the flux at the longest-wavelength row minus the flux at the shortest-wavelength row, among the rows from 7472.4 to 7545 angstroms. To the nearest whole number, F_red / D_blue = 8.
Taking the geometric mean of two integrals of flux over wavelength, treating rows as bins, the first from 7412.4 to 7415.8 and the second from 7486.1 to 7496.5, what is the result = 71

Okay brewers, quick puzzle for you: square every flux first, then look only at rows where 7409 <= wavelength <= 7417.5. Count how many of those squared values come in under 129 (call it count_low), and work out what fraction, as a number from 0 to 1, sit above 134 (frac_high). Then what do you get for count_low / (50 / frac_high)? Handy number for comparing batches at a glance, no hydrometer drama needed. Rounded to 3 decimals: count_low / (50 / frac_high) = 0.012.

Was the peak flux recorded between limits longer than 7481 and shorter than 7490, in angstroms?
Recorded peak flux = 11.49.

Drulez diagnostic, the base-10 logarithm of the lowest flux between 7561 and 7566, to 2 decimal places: 1.06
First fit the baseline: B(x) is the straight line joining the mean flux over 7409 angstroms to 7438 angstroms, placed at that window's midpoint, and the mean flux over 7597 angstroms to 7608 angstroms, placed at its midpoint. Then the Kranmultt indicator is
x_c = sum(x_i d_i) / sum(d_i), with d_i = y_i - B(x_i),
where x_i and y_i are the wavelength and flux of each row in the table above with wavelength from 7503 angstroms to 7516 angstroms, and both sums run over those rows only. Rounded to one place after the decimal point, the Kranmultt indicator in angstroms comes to 7506.9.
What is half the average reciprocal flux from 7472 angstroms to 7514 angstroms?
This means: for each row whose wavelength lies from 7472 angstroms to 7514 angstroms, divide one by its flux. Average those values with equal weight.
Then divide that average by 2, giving 0.0435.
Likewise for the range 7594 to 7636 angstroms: 0.0451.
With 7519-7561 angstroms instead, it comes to 0.0436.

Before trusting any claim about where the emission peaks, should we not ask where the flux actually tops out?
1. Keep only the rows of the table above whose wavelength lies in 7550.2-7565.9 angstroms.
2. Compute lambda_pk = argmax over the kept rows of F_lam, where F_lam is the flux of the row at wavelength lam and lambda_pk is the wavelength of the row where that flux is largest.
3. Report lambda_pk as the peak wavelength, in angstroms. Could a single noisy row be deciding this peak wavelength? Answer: 7551.06 angstroms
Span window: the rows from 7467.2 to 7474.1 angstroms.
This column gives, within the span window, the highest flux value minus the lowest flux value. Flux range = 1.1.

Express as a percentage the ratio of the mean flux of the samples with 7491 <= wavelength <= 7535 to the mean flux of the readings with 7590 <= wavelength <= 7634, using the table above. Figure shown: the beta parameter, 106.4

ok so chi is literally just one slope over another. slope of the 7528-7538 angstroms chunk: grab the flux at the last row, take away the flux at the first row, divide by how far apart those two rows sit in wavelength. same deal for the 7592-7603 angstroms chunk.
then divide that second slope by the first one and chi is -2.3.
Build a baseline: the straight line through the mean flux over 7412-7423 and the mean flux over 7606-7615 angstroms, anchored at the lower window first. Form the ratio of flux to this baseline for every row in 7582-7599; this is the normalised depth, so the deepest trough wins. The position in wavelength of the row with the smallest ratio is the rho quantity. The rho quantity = 7598.16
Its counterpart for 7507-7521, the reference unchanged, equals 7512.91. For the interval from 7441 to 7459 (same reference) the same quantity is 7452.61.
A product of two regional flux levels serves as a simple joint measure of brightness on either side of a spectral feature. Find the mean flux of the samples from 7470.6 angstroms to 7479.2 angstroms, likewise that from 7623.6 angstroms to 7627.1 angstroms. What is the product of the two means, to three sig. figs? 117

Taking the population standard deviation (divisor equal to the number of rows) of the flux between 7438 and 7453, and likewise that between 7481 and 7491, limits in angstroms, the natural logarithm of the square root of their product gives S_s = -0.31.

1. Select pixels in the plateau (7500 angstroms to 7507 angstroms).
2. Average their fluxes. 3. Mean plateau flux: 12.7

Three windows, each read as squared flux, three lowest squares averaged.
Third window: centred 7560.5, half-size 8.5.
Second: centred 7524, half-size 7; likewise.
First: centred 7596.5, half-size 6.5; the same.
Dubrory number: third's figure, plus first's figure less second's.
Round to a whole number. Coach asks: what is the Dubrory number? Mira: 92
